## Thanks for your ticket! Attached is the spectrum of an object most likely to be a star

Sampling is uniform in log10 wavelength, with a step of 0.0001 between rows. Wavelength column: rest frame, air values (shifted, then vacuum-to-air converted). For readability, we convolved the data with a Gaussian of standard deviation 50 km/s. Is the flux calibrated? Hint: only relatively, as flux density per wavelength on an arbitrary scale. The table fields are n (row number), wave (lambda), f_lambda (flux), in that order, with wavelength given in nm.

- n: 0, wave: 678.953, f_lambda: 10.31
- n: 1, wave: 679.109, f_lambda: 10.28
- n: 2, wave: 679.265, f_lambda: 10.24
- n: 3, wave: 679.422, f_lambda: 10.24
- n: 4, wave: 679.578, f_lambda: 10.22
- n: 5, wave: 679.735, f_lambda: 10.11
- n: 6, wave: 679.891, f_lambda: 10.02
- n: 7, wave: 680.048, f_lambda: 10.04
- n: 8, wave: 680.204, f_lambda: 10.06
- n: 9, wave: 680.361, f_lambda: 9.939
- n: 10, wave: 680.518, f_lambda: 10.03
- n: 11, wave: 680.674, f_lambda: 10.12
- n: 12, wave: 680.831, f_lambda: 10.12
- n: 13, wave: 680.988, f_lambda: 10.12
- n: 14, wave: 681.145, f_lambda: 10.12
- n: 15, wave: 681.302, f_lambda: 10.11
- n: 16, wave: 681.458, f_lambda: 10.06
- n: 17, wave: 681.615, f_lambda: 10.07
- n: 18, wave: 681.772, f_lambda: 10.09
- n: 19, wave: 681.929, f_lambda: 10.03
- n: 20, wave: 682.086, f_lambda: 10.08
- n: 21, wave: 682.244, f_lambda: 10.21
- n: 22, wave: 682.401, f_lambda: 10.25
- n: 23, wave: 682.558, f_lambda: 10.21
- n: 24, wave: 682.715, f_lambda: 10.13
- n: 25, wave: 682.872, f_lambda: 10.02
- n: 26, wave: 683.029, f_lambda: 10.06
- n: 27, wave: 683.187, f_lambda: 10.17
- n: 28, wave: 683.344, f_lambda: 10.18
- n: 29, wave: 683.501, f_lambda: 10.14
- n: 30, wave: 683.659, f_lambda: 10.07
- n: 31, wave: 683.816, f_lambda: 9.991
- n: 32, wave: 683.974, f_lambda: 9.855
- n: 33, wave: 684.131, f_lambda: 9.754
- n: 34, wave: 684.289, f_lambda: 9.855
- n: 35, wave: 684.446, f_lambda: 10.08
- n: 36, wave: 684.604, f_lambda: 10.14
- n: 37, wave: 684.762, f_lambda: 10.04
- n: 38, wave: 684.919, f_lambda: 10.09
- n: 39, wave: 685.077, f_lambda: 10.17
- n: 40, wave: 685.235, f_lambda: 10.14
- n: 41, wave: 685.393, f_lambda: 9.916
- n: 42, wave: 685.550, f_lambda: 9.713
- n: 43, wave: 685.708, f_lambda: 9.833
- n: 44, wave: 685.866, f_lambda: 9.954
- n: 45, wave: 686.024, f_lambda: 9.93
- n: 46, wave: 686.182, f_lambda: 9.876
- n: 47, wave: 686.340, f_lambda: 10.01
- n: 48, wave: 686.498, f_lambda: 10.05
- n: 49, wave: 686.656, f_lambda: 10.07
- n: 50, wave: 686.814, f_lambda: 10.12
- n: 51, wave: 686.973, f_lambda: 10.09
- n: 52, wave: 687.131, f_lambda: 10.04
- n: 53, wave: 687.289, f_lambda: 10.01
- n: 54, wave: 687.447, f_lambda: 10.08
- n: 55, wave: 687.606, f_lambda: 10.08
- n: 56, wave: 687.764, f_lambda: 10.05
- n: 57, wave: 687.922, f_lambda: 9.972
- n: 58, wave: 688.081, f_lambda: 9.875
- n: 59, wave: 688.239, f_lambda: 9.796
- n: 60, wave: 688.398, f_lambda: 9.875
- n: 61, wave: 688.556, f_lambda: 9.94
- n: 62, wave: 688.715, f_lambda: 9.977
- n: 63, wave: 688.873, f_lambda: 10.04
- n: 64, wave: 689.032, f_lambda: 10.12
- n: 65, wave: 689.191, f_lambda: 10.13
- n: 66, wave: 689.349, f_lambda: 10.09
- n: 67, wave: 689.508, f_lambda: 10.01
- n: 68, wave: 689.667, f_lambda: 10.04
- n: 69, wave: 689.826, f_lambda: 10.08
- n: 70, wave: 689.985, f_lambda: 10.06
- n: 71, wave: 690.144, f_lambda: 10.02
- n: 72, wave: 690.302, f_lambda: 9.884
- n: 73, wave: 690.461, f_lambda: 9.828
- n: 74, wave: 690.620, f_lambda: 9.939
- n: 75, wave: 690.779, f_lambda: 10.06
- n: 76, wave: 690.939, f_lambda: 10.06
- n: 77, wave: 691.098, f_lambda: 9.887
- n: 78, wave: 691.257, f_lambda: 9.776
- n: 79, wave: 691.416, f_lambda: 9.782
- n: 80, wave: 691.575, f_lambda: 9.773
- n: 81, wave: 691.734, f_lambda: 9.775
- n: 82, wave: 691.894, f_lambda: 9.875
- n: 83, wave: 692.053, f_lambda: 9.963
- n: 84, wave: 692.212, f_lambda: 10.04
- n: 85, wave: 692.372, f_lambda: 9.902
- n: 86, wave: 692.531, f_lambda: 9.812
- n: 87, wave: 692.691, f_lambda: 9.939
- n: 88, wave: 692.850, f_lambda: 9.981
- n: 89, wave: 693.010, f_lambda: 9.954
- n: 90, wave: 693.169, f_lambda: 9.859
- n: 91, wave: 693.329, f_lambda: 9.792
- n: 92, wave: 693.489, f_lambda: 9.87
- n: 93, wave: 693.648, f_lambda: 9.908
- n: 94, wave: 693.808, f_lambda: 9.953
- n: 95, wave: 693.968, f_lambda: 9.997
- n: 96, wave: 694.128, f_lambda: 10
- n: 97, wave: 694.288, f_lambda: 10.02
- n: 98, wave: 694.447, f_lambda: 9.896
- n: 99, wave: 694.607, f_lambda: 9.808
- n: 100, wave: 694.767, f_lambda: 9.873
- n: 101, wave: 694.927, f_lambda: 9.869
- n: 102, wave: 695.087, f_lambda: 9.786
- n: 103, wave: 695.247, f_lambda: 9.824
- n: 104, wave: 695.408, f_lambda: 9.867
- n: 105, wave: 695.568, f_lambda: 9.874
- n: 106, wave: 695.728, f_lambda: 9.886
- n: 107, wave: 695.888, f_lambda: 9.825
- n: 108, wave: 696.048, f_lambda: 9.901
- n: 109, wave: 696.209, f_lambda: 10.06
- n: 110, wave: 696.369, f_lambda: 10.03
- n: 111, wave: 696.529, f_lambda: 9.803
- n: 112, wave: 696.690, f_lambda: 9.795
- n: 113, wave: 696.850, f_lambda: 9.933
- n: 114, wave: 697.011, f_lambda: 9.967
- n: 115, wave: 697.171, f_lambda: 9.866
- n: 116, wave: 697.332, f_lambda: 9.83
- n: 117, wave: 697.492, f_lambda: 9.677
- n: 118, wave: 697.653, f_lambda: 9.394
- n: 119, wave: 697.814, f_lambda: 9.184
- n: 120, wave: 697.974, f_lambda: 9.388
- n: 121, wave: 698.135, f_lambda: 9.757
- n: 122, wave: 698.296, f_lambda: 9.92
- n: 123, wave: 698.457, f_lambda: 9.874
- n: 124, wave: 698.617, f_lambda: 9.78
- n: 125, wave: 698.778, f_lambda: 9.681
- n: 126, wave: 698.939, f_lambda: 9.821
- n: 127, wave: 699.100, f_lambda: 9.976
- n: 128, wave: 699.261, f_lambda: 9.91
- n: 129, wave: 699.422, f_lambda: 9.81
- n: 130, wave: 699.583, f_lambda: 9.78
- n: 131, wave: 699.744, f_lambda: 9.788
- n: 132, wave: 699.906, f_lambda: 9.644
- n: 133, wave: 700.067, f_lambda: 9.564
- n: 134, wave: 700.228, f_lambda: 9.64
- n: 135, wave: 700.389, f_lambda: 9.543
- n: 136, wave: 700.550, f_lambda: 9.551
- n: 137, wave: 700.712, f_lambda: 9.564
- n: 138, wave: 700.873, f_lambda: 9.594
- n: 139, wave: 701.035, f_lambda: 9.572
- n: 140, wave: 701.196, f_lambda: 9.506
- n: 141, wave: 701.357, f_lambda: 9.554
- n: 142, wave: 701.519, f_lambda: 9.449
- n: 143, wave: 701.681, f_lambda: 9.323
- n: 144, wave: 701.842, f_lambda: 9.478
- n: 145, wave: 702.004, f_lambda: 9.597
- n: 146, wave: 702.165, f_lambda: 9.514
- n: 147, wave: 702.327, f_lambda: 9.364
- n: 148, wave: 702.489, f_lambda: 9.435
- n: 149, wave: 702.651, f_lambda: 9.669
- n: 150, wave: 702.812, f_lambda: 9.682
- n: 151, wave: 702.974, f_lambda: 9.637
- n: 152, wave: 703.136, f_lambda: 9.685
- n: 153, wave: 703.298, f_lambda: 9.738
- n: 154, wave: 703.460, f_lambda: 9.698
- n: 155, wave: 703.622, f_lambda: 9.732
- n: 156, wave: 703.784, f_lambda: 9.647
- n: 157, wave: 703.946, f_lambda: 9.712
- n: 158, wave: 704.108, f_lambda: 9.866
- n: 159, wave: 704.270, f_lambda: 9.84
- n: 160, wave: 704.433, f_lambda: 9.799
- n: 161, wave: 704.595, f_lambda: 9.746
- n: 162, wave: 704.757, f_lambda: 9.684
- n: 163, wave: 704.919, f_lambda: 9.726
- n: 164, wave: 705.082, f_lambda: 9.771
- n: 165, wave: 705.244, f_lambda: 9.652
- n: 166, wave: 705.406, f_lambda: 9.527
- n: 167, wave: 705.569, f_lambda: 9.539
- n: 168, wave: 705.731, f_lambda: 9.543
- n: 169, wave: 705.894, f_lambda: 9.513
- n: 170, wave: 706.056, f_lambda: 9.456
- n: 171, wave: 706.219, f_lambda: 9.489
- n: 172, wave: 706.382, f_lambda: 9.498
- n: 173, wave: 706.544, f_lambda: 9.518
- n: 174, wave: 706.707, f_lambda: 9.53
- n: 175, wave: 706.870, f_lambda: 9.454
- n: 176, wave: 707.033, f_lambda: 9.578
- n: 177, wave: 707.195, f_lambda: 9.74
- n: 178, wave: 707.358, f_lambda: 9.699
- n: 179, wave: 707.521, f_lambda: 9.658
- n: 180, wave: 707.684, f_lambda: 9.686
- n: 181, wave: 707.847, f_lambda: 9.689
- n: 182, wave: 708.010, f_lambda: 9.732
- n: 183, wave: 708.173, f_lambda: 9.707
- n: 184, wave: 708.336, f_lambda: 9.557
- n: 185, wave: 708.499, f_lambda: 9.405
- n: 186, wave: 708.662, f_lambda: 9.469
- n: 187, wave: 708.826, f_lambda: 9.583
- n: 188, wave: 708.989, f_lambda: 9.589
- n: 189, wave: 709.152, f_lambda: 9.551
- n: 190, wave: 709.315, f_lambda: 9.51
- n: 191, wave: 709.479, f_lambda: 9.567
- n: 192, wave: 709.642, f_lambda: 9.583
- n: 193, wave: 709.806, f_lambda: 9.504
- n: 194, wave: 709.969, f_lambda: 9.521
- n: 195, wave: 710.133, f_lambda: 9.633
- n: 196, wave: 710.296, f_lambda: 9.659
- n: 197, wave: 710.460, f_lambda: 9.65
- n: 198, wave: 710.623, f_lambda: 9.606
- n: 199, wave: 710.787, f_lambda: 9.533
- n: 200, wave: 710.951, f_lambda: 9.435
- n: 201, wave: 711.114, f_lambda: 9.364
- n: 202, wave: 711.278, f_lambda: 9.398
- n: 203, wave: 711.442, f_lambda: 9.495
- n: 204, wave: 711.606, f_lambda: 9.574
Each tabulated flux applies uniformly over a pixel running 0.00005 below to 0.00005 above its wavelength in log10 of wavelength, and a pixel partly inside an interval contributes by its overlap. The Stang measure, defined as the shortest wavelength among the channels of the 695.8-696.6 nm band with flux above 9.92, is 696.209 nm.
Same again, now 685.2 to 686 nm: 685.235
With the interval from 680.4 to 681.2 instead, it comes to 680.518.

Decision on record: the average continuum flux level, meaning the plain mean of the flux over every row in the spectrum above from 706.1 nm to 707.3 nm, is 9.54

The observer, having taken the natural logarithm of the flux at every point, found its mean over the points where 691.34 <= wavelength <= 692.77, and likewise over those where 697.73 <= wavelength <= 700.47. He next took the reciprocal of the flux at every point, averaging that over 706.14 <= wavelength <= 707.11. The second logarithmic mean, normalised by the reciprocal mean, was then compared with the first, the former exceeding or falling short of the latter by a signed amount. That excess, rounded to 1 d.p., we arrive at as 19.3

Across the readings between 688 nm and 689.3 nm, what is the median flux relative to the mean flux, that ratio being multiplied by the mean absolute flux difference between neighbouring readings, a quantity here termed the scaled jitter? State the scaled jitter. 0.059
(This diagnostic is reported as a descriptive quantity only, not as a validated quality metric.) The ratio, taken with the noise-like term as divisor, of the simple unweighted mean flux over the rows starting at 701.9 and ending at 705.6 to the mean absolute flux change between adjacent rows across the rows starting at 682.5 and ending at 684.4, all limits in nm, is 121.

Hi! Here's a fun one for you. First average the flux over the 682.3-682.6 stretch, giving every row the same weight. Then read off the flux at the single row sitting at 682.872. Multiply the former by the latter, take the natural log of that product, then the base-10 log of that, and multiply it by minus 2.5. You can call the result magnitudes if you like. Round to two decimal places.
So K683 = -1.66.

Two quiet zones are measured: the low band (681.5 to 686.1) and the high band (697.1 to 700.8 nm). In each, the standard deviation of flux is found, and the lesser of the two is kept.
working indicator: 0.14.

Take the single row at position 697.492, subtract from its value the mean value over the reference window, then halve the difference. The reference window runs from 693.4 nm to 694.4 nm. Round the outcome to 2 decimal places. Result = -0.14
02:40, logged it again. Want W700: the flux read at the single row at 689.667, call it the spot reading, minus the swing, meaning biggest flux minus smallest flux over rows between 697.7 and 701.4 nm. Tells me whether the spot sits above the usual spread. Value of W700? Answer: 9.2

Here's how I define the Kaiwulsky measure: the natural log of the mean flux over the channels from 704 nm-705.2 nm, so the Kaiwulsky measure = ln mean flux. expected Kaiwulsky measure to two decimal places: 2.28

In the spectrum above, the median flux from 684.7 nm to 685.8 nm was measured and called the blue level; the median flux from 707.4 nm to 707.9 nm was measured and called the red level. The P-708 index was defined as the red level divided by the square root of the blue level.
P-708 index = 3.06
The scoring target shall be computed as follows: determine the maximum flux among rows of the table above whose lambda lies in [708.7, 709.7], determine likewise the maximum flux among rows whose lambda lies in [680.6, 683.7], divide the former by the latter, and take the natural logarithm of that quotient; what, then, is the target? -0.067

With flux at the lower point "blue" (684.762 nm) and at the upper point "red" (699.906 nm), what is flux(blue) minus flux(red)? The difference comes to 0.40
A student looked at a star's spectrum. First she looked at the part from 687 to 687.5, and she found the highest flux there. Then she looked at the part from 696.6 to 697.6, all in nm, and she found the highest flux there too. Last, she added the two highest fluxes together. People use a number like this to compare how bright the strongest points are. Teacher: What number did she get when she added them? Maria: 20.0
